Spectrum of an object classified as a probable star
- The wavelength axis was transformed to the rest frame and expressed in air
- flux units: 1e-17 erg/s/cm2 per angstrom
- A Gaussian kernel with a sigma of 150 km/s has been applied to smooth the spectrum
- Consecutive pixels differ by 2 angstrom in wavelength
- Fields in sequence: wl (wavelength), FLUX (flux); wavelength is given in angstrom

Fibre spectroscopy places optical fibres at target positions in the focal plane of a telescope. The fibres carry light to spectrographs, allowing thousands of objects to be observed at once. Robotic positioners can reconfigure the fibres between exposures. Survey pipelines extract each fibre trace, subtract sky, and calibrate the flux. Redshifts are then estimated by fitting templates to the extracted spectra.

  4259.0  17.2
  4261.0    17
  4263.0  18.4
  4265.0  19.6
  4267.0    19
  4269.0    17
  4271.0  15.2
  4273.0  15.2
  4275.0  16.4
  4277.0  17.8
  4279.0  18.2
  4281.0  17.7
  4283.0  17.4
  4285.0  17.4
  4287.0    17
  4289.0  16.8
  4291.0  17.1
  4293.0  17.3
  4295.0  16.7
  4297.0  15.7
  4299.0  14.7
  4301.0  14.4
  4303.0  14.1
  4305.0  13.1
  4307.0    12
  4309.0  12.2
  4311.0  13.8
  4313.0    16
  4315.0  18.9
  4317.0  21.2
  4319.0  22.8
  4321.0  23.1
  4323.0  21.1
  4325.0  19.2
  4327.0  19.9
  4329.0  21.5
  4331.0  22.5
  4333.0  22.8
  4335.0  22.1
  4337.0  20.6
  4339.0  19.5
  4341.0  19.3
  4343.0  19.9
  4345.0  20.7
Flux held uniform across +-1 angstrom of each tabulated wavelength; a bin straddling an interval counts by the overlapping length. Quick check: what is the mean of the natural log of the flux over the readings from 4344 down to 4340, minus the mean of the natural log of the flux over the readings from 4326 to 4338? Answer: -0.09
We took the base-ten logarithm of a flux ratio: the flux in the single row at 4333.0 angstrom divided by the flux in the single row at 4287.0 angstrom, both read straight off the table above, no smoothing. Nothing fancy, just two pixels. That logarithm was 0.13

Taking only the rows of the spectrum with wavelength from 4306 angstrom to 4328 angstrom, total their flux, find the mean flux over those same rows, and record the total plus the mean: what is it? 218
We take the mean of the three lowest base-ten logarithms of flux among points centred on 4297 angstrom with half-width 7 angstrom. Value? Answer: 1.16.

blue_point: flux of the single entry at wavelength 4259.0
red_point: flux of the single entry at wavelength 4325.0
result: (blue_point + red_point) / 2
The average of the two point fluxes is 18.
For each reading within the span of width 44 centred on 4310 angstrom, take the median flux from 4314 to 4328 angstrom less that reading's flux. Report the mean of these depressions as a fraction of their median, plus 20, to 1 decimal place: 20.9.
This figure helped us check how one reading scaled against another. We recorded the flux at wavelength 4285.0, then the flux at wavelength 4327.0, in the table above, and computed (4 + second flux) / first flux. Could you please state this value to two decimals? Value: 1.37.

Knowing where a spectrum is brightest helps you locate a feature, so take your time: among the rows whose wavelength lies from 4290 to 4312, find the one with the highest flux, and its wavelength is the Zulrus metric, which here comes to 4293.0 angstrom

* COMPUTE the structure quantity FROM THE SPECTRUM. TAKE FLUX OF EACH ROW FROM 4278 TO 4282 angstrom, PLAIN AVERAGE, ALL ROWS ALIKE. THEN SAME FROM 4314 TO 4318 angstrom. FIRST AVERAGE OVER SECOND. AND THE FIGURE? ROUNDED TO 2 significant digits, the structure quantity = 0.90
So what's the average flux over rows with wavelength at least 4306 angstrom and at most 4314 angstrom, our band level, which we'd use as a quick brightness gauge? 13.5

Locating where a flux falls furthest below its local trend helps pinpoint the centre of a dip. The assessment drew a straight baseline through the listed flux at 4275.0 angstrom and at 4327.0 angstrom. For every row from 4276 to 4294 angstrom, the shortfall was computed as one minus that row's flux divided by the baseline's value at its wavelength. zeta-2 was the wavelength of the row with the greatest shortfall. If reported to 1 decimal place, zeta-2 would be 4289.0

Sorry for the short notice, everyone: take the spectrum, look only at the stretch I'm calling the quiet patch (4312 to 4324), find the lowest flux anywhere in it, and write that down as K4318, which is 16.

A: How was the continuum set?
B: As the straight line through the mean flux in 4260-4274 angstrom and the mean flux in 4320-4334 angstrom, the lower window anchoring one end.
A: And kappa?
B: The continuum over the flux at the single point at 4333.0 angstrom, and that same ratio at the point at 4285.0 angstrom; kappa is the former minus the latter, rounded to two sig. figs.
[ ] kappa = -0.11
